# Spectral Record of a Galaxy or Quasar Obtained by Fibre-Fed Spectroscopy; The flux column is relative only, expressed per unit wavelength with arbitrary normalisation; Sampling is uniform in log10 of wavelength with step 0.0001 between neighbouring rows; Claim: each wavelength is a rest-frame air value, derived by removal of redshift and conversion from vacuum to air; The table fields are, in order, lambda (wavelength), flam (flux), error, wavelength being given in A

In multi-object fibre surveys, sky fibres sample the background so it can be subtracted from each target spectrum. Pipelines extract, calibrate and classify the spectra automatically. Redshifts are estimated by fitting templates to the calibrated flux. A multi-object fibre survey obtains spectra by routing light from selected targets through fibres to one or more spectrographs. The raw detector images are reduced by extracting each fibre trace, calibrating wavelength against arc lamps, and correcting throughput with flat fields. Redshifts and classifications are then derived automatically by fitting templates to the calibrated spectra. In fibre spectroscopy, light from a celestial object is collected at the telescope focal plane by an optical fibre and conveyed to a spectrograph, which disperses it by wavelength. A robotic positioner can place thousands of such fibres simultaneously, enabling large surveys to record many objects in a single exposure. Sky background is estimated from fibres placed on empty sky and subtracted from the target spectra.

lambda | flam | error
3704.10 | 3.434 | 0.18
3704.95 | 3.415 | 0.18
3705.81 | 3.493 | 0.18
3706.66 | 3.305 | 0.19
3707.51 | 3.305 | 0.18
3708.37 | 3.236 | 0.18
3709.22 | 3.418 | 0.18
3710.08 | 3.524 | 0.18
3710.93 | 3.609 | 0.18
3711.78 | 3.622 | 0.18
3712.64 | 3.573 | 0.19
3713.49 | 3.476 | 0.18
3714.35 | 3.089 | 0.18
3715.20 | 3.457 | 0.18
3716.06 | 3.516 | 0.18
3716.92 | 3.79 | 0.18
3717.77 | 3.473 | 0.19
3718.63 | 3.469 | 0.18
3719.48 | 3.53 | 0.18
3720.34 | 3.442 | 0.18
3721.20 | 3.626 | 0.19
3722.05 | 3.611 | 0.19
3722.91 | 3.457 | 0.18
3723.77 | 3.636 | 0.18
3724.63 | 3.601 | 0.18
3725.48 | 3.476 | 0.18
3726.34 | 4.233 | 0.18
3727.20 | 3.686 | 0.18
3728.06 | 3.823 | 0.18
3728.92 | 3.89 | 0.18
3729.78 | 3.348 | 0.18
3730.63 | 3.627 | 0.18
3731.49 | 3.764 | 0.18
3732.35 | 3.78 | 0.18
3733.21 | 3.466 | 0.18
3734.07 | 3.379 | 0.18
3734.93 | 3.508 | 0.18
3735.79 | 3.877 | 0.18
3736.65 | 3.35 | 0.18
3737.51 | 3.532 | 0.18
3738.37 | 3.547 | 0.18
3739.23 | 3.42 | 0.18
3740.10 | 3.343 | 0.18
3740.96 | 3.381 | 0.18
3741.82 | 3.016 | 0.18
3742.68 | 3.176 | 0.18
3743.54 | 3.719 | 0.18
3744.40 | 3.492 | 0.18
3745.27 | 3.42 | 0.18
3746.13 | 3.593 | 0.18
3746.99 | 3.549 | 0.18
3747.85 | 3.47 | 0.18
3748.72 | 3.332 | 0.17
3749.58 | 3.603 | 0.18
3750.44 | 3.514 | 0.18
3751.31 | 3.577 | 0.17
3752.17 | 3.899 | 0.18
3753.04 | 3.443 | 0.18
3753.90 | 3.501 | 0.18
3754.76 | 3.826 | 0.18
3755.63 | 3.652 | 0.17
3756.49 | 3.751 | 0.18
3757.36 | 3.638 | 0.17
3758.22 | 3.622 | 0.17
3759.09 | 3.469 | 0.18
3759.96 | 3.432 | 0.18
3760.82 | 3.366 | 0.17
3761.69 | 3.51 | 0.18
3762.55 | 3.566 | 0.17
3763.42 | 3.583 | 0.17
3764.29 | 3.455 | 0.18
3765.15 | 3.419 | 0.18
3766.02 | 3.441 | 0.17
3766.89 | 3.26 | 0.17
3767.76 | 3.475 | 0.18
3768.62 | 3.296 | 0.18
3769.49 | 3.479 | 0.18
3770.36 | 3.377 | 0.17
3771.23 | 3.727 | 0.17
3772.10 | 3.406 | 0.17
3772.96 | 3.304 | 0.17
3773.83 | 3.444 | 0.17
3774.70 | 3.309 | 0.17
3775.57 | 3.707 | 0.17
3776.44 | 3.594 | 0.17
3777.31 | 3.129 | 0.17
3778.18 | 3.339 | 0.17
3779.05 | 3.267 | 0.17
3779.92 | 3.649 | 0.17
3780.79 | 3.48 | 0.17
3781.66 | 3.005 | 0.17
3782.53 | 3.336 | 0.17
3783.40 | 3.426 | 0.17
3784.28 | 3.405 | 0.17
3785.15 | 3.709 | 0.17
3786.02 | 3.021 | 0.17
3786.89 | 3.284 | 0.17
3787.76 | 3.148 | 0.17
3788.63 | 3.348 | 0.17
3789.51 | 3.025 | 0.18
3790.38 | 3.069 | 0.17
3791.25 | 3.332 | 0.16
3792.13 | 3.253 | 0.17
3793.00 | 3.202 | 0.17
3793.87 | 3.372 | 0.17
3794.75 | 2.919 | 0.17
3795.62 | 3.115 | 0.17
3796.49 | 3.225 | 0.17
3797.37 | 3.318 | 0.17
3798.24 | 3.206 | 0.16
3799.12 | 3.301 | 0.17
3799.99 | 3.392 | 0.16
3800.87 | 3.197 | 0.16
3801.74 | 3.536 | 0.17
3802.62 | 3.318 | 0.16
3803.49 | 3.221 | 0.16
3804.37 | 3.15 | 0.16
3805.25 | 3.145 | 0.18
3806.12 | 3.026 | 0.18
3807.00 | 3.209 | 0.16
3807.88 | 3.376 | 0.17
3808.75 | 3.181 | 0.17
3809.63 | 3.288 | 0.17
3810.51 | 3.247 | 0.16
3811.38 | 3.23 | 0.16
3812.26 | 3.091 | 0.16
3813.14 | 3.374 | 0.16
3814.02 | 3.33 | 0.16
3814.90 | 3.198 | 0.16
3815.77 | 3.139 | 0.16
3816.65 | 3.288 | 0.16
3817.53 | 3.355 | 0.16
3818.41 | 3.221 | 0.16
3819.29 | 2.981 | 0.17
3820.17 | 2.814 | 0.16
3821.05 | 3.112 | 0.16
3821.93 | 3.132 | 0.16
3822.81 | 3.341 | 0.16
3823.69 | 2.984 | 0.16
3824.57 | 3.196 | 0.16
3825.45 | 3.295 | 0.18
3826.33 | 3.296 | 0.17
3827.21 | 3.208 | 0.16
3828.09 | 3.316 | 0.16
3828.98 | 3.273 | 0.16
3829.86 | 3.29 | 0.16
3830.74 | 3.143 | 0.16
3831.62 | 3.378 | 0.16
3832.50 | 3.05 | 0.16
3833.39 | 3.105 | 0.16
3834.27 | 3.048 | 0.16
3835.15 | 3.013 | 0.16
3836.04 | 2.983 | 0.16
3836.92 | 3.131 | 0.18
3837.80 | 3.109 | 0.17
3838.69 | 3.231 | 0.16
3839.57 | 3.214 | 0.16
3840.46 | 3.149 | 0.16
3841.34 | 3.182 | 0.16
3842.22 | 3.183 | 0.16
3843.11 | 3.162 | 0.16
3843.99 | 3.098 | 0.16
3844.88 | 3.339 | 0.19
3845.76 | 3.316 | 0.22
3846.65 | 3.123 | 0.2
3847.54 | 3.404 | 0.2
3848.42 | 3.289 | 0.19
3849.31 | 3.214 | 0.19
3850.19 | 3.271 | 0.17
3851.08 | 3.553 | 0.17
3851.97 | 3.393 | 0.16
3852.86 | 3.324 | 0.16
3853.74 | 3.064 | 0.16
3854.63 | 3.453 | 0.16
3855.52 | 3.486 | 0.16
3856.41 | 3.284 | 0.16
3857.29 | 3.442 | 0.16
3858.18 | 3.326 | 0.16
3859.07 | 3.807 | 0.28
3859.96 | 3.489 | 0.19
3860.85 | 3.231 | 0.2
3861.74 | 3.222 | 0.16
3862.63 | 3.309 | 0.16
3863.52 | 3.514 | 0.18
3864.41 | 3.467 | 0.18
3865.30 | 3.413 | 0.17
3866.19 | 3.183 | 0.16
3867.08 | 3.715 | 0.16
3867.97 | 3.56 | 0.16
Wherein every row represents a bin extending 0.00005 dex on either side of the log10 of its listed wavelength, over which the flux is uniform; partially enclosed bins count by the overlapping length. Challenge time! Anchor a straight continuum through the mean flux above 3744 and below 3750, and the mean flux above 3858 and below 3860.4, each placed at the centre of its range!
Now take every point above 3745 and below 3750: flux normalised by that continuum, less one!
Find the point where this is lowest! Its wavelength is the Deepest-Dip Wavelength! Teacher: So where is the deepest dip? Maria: 3748.72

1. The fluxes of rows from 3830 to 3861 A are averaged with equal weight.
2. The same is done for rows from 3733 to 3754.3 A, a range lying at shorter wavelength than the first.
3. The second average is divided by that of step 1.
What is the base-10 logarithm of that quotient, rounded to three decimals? 0.029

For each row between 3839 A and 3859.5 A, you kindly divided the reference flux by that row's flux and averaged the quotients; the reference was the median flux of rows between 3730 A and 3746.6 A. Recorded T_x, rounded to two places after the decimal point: 1.06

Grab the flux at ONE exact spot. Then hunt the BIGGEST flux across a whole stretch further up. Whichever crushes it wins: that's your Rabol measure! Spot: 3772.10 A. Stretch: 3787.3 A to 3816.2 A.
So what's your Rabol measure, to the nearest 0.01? 3.54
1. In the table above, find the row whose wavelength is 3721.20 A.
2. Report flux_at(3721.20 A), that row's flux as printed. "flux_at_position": 3.626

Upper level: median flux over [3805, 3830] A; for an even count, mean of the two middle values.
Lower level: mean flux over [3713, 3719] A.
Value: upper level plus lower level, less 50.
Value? -43.3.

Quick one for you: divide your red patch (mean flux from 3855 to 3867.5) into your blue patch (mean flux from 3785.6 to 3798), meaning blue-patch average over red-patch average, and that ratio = 0.93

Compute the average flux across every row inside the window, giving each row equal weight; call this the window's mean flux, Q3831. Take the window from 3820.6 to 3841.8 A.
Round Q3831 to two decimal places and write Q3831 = 3.17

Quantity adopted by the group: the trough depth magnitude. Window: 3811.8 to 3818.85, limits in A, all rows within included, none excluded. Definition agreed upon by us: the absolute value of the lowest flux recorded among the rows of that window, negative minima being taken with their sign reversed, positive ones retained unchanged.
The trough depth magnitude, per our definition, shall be 3.1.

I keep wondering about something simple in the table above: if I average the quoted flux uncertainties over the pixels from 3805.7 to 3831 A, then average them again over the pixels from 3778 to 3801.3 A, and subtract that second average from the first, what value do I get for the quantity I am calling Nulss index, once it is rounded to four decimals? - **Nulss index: -0.0058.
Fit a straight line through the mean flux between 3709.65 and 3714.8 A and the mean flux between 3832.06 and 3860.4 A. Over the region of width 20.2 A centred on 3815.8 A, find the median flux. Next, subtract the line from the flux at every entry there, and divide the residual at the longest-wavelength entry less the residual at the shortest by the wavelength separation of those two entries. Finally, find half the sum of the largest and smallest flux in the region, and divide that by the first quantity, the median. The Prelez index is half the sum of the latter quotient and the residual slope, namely 0.490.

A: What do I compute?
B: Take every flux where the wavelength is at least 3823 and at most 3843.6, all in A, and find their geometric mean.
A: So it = 3.17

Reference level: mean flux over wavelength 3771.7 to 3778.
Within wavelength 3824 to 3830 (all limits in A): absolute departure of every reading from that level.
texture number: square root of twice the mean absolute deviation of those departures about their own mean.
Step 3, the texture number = 0.27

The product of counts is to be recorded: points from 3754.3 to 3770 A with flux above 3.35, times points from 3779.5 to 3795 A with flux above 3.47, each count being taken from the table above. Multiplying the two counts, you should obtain 48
